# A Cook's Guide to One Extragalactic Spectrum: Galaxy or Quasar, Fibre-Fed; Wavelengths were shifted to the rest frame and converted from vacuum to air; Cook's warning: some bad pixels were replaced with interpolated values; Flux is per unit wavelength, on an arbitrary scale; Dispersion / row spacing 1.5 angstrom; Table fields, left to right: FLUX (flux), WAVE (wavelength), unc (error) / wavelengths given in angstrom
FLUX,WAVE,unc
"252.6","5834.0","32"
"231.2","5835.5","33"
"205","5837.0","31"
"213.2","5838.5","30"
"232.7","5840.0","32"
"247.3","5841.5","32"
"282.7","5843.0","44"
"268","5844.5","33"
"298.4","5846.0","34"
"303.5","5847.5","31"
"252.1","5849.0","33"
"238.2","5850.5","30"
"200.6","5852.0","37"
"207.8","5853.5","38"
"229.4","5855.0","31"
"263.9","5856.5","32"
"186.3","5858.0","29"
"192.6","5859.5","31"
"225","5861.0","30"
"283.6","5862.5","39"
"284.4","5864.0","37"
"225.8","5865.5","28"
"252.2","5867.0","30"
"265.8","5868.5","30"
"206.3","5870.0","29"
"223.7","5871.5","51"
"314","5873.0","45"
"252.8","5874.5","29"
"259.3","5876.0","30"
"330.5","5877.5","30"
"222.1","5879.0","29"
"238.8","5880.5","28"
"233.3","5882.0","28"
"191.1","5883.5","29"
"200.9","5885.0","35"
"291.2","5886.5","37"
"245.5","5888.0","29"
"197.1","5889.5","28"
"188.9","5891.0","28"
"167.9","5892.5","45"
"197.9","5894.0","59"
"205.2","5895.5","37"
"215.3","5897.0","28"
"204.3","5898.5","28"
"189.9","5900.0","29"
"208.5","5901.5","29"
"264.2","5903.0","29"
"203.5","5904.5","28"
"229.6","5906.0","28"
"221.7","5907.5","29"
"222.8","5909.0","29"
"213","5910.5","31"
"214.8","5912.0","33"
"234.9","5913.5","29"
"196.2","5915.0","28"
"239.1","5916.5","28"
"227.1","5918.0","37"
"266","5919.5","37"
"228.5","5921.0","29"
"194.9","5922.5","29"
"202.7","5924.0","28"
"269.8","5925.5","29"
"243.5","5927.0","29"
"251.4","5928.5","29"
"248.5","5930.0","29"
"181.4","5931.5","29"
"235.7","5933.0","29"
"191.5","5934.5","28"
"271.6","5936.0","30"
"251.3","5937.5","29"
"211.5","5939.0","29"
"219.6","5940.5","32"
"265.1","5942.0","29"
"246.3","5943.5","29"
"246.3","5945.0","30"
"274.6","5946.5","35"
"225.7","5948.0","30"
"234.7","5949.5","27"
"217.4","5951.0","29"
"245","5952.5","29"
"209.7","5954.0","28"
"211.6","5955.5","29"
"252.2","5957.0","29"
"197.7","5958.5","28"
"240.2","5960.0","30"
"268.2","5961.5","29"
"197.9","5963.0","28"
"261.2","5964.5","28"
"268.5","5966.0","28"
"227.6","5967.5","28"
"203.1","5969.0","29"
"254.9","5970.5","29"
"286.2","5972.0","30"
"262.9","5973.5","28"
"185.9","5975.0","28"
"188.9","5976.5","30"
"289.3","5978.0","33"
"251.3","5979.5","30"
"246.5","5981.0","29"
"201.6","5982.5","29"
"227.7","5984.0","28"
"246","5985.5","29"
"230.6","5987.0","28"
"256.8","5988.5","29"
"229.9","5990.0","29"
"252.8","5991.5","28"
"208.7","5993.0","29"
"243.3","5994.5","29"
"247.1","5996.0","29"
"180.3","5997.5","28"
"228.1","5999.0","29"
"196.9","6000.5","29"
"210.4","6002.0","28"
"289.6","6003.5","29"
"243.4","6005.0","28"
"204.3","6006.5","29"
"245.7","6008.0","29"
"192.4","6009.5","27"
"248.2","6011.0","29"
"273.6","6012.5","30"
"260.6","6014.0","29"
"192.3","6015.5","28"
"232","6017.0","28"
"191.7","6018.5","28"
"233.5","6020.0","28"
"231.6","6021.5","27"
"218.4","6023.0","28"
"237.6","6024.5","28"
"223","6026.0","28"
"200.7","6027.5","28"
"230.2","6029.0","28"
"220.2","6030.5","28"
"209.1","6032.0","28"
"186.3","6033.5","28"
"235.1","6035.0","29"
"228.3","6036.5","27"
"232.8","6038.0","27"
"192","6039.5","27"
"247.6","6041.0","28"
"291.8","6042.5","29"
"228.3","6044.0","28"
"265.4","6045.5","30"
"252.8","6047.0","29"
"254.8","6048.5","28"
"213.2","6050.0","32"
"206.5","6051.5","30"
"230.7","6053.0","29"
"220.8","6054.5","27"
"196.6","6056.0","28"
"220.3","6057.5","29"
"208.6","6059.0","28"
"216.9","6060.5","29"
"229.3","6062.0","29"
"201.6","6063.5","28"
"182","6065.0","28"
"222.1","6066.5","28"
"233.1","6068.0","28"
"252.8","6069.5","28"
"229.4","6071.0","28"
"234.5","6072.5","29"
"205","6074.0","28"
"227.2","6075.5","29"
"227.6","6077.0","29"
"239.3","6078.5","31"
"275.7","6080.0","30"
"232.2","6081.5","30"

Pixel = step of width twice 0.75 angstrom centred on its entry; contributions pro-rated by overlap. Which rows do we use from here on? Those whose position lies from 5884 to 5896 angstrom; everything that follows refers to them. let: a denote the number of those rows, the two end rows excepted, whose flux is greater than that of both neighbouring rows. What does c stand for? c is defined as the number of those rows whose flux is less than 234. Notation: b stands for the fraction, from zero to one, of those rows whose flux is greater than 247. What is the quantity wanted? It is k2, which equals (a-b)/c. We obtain 0.15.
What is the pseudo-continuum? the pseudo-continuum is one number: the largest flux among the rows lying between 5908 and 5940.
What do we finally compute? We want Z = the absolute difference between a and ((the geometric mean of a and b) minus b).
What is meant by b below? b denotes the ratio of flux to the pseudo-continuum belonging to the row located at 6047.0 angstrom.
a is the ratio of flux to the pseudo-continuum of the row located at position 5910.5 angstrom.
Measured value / 0.86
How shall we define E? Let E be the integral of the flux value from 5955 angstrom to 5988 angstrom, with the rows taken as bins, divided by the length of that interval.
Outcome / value 237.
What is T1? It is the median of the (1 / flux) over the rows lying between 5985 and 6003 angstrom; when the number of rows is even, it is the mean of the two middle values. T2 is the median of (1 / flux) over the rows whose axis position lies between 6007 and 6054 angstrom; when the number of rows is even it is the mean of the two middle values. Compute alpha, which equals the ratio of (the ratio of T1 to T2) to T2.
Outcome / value 231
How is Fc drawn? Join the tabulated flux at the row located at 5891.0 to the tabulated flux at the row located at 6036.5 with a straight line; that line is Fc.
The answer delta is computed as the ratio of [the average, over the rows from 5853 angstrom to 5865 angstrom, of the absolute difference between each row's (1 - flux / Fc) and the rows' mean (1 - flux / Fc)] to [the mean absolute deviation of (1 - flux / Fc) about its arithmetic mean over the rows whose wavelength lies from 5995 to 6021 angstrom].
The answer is 1.5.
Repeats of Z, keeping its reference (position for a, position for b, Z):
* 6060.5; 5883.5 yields 0.75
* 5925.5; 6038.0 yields 0.93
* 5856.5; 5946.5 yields 0.99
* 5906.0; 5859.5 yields 0.78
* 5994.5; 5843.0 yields 0.97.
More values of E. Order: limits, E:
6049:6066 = 212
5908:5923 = 224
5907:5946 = 231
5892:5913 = 212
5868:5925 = 227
